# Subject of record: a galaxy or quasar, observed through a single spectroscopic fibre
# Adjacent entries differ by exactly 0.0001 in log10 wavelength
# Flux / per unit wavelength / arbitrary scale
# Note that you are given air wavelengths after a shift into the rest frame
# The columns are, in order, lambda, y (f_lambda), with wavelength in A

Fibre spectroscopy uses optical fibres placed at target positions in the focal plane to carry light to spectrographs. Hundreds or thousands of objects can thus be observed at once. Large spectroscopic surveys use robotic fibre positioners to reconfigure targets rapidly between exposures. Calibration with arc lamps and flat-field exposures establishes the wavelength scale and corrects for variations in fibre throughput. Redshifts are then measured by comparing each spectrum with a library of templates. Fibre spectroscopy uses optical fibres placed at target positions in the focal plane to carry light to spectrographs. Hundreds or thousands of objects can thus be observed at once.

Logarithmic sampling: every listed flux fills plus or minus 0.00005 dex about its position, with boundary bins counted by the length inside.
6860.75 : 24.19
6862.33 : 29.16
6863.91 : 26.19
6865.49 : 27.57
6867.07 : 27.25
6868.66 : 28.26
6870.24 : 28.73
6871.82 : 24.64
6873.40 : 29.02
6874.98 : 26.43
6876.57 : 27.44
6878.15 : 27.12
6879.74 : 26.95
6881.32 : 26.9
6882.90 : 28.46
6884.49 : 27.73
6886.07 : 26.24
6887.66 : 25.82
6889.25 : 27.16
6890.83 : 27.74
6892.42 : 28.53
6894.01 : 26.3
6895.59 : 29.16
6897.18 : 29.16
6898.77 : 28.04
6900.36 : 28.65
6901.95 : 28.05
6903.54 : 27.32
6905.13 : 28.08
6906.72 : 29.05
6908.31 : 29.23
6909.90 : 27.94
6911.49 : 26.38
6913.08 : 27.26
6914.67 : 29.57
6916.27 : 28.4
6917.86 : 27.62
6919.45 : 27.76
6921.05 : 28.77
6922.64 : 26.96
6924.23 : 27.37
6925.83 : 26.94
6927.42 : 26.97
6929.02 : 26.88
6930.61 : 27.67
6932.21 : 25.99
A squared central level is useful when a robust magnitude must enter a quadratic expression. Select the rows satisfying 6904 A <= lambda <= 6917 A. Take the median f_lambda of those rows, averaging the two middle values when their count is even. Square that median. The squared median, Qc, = 797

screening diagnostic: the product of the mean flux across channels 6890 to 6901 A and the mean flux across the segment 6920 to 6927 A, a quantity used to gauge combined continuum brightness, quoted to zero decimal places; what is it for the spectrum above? 776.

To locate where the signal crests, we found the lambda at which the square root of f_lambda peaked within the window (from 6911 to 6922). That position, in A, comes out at 6914.67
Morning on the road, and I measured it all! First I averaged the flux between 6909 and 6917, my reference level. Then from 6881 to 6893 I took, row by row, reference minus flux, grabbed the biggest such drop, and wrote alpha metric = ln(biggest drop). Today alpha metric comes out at 0.7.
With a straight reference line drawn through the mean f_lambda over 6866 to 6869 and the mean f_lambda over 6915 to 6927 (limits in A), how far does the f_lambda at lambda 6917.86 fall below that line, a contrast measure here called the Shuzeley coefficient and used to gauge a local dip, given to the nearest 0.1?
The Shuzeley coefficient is 0.1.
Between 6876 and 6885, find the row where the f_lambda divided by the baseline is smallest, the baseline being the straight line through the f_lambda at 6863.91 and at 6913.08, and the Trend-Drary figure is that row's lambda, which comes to 6881.32 A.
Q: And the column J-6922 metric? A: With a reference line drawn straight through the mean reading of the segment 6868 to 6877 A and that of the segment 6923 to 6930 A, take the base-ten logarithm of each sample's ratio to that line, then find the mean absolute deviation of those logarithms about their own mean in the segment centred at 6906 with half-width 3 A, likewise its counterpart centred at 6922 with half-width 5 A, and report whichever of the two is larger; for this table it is 0.011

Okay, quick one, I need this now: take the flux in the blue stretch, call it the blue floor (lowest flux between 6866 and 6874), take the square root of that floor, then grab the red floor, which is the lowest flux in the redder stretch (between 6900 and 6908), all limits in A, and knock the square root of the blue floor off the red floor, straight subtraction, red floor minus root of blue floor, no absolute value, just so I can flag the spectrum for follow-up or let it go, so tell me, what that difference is 22.4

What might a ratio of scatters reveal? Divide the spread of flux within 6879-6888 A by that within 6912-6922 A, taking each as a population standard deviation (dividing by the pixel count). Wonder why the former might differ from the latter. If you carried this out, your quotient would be 1.1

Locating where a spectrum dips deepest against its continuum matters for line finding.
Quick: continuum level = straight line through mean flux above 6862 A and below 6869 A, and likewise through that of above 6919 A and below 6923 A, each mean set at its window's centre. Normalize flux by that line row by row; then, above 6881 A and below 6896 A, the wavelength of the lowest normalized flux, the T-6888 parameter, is 6887.66 A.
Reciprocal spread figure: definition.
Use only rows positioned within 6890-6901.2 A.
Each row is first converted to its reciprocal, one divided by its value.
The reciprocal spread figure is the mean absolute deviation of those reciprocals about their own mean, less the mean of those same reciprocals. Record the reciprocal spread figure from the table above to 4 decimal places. -0.0345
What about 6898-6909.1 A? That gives -0.0346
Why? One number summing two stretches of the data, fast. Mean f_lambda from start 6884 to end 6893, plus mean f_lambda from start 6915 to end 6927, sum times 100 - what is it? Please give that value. 5489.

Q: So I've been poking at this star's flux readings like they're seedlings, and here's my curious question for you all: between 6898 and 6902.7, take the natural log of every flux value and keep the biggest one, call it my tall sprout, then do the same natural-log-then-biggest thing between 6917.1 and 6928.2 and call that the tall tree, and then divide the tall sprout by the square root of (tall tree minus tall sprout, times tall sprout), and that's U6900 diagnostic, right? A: 28.3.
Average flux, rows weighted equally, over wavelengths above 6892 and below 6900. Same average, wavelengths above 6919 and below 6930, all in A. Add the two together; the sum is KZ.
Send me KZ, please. 55.62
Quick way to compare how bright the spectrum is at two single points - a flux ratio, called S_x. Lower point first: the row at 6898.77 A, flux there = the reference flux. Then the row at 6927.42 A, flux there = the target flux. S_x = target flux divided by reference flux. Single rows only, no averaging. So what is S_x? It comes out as 0.96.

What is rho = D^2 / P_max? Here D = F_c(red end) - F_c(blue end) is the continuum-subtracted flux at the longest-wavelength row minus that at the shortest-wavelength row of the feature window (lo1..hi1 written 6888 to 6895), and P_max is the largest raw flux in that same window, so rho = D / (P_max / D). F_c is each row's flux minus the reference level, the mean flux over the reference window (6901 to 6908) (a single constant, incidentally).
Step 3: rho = 0.026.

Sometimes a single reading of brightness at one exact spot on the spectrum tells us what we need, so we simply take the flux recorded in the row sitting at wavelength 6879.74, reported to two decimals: 26.95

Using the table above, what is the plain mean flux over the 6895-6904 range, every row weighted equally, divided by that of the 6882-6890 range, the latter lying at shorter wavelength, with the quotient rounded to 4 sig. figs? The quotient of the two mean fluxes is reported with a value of 1.049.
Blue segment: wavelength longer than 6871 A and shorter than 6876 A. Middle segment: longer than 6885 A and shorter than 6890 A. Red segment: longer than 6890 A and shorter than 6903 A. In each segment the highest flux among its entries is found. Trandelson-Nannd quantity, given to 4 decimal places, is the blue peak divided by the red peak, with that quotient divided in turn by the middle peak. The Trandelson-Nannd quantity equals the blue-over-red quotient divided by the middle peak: 0.0366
